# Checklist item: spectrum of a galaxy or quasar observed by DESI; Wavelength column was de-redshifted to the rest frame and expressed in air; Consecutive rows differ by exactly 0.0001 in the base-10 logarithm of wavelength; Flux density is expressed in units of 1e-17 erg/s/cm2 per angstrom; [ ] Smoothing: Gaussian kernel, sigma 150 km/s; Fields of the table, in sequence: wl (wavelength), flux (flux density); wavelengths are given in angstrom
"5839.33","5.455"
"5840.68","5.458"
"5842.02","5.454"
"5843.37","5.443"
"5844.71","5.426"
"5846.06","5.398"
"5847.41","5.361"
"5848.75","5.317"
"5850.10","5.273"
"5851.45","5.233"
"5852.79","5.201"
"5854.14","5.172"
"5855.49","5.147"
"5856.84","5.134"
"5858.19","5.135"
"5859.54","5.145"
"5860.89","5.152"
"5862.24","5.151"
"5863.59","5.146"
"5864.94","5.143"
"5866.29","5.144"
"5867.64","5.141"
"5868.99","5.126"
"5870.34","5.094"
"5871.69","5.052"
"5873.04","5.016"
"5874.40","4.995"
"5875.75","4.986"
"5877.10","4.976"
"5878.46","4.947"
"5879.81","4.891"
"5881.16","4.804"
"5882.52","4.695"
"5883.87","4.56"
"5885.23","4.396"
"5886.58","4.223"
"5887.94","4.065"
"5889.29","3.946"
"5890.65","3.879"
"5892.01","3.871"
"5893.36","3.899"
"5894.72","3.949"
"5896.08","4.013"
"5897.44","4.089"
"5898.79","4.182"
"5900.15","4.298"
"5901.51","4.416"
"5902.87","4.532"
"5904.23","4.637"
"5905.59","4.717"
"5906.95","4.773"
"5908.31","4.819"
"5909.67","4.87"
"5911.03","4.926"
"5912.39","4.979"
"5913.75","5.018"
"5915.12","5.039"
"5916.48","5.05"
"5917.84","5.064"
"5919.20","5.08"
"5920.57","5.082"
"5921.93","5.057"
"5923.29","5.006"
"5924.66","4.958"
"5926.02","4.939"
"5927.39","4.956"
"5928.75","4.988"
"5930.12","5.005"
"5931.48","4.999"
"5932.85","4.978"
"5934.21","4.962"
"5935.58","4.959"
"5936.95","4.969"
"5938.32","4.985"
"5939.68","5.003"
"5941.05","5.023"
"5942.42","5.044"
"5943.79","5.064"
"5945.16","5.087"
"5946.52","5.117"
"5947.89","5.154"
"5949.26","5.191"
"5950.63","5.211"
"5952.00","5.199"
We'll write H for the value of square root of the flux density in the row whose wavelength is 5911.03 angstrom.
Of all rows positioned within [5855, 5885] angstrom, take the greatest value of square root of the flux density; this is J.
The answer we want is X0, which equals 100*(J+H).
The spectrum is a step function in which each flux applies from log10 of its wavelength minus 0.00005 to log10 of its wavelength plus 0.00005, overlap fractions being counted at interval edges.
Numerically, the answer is 449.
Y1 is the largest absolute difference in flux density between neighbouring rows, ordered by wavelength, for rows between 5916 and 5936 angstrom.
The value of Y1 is 0.051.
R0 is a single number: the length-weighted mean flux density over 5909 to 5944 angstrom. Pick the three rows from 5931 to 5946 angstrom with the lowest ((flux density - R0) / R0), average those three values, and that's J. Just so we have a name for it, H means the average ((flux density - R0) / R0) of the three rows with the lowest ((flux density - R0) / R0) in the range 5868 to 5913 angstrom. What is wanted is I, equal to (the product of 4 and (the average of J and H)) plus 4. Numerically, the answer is 3.54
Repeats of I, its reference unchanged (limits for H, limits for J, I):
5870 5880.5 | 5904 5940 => 3.86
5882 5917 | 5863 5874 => 3.58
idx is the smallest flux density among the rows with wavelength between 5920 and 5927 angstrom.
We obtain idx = 4.939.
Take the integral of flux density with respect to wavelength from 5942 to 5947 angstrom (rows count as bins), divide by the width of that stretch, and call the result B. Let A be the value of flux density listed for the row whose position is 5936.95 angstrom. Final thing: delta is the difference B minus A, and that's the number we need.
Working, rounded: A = 4.969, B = 5.08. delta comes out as 0.12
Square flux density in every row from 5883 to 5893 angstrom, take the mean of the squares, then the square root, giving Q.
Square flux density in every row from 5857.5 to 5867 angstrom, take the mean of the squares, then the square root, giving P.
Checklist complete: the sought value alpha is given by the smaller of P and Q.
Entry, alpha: 4.14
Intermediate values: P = 5.15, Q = 4.1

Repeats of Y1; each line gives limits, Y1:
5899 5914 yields 0.118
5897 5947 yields 0.118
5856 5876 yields 0.042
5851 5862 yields 0.032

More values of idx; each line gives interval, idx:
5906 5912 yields 4.773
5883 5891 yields 3.879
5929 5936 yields 4.959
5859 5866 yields 5.143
